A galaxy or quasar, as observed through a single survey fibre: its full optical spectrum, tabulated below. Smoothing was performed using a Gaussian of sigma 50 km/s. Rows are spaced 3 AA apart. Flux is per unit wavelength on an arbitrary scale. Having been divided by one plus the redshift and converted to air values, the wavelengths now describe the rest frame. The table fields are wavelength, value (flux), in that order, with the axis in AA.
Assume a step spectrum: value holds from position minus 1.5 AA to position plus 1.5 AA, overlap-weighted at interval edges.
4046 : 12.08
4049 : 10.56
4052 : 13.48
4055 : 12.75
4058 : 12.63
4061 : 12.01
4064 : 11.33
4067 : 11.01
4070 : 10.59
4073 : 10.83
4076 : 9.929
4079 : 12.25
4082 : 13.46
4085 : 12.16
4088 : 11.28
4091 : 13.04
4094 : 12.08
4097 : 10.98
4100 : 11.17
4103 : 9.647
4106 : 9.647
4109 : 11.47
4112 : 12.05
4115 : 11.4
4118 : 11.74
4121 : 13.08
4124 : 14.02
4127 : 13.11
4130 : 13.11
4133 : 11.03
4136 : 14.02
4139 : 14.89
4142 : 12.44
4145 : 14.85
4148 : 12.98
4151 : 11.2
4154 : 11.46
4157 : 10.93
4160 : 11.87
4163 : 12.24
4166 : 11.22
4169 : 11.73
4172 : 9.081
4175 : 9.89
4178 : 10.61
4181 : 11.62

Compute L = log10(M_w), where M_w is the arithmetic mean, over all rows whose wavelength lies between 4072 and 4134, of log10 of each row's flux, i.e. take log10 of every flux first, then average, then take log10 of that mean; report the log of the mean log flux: 0.029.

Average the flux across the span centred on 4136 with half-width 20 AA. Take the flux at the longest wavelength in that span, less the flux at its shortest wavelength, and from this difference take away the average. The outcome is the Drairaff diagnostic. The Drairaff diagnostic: -13.2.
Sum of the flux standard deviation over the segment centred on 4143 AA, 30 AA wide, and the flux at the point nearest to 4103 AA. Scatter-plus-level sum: 11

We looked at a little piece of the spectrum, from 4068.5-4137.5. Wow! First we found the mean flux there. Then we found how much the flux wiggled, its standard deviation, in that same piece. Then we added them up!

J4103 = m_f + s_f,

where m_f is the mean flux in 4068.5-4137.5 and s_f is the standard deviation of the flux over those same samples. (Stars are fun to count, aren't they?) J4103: 13.1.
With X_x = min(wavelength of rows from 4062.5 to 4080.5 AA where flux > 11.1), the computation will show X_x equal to 4064 AA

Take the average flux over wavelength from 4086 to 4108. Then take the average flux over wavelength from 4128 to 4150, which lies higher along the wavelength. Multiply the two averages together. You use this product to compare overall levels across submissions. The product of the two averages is 148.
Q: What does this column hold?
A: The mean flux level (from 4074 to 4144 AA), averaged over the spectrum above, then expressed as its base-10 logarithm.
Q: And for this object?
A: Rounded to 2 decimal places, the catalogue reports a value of 1.08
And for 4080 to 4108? 1.06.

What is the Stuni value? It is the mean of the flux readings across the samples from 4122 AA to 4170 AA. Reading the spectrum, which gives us 12.6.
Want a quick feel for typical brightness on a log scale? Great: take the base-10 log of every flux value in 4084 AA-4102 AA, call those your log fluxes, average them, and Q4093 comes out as 1.07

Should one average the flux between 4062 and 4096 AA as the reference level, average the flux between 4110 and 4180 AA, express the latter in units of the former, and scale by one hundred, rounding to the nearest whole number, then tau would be 104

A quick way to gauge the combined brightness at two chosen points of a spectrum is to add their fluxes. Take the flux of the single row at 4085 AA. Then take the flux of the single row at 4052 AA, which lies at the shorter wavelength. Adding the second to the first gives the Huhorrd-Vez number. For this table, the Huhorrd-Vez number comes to 26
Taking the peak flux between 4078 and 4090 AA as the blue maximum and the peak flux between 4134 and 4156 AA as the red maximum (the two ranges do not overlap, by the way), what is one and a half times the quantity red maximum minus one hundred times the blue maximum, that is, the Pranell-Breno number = -1997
